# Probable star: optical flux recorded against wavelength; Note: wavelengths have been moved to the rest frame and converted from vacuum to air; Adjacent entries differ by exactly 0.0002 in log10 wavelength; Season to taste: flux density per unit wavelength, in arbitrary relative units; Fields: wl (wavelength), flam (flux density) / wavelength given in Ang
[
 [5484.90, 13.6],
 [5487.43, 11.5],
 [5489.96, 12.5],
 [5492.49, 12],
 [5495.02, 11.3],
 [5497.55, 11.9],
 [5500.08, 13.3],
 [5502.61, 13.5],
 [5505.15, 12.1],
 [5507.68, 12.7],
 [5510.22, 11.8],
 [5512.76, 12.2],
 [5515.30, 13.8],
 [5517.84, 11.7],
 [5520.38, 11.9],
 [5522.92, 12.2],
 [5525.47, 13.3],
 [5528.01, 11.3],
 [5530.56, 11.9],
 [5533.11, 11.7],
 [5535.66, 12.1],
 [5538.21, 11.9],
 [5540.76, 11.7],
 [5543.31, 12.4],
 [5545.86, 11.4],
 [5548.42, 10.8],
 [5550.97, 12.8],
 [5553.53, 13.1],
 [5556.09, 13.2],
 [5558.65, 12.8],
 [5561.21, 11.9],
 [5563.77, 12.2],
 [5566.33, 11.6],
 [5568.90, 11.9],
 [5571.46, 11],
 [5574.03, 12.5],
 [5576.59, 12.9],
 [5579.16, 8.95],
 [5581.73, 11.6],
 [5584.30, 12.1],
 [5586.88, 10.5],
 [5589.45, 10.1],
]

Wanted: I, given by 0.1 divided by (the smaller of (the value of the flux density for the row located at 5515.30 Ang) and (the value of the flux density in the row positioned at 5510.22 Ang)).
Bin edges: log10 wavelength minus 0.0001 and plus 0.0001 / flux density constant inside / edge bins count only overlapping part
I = 0.0085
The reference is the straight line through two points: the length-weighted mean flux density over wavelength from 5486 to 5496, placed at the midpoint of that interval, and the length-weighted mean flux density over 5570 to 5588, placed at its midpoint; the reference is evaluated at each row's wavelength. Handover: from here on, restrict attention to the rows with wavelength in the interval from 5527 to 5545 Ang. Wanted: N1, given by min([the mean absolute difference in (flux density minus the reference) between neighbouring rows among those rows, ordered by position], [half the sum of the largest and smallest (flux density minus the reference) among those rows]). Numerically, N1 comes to 0.23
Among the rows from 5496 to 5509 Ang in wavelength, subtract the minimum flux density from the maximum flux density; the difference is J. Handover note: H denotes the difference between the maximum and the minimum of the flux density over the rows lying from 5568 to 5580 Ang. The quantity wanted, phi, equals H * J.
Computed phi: 6.3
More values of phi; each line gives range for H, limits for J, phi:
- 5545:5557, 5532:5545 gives 1.7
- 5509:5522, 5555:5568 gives 3.4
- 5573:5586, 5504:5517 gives 7.9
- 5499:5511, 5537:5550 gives 2.7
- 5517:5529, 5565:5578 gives 3.8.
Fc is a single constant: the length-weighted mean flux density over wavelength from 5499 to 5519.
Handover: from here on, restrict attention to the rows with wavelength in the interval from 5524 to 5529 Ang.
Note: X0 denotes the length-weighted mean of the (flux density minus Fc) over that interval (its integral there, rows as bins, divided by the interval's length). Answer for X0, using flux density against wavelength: -0.28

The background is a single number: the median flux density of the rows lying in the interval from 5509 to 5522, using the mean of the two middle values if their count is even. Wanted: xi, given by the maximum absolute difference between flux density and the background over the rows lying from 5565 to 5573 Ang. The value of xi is 0.9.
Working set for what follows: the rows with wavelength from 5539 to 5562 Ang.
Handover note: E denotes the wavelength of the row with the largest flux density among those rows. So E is 5556.09 Ang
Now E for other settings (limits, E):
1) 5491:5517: 5515.30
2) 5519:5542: 5525.47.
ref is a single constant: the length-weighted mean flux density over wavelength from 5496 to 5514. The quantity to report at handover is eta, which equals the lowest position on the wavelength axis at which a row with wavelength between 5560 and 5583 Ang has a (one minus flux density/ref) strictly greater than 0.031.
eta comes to 5561.21 Ang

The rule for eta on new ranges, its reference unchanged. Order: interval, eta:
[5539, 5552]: 5540.76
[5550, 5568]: 5561.21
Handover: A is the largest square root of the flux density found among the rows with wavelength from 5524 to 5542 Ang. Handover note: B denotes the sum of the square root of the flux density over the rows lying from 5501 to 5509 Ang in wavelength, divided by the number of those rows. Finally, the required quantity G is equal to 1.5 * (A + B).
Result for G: 10.8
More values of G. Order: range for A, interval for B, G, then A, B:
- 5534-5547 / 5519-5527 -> 10.6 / 3.52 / 3.53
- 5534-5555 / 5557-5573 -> 10.6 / 3.62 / 3.45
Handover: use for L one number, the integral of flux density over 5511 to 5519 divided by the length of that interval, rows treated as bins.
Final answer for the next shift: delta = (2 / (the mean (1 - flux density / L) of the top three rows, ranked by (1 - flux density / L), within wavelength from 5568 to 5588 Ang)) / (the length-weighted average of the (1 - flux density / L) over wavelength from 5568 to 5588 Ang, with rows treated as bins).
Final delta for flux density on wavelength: 120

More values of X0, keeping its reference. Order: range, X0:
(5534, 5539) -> -0.65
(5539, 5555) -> -0.59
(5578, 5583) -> -2.33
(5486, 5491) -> -0.60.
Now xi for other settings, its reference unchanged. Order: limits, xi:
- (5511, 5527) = 1.9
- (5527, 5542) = 0.6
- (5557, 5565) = 0.9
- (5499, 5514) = 1.6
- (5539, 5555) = 1.2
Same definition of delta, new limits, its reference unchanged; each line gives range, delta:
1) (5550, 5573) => 1193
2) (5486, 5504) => 1410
